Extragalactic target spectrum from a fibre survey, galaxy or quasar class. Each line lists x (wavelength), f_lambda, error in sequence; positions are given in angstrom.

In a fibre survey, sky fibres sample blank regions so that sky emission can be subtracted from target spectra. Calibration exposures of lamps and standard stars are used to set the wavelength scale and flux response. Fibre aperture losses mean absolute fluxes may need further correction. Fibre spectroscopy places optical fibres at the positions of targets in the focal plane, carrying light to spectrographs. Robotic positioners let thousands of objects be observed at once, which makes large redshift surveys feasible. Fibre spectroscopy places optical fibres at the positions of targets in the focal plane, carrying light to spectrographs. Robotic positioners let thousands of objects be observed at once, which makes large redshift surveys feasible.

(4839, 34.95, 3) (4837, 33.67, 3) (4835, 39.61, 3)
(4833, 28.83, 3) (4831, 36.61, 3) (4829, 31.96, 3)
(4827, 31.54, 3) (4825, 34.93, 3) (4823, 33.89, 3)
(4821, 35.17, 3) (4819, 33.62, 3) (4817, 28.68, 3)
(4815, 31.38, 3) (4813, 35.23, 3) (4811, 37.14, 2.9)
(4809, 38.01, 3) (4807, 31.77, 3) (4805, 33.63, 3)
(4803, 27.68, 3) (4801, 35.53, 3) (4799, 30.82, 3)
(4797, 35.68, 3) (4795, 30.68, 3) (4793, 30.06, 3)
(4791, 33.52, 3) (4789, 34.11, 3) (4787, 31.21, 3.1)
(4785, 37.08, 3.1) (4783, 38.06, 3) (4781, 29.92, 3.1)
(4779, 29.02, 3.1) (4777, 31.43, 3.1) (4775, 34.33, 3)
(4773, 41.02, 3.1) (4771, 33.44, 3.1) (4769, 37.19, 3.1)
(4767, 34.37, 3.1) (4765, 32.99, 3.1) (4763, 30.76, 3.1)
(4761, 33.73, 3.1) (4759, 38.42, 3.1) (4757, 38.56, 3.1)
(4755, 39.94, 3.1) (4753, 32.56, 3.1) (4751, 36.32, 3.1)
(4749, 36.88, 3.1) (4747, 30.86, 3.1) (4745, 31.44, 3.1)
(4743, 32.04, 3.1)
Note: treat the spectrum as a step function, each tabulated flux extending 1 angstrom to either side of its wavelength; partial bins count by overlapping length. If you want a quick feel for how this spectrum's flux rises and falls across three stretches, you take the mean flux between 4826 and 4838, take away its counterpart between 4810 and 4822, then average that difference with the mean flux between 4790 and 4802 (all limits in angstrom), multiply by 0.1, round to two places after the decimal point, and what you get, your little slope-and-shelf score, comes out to 1.64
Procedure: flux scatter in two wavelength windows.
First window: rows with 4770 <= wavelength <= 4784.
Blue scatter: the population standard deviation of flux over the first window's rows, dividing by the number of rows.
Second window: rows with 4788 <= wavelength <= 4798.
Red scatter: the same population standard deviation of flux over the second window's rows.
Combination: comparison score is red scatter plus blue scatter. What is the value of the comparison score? 6.16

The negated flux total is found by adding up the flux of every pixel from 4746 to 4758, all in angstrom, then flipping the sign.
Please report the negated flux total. -215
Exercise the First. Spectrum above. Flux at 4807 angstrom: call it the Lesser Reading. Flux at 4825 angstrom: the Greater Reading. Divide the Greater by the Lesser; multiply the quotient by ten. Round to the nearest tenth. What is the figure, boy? 11.0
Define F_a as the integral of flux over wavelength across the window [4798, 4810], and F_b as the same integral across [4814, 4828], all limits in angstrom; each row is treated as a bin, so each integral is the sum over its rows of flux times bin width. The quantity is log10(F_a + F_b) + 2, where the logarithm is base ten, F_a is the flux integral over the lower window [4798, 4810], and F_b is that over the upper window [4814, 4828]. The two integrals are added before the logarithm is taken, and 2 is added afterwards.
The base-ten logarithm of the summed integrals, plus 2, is 4.93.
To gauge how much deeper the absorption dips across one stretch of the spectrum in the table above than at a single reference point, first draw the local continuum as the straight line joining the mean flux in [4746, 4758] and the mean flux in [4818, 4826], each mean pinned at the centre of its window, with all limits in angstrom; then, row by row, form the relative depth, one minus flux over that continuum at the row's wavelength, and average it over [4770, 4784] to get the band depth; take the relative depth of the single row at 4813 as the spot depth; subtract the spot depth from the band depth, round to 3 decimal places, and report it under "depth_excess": 0.060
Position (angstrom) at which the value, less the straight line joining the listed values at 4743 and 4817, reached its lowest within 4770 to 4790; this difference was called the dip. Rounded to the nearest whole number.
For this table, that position 4779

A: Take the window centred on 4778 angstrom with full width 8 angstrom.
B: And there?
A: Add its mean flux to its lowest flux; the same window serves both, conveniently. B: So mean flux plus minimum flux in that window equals 60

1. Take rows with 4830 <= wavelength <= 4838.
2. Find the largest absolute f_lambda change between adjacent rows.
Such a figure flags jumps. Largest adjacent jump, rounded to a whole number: 11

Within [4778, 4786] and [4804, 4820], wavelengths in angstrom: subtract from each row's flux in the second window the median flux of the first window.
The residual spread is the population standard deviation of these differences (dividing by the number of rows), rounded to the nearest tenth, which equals 2.9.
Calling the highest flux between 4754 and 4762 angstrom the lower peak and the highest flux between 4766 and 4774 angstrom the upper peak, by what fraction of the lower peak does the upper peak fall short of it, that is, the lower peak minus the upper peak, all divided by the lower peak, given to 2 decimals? -0.03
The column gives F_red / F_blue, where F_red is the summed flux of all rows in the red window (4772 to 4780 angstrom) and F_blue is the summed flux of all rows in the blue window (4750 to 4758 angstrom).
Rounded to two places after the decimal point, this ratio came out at 0.92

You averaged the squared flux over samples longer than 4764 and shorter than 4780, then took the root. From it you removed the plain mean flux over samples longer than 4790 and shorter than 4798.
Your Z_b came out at 1.9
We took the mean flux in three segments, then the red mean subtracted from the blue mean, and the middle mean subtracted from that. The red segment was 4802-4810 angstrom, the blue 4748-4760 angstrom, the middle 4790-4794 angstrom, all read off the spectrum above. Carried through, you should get -27.4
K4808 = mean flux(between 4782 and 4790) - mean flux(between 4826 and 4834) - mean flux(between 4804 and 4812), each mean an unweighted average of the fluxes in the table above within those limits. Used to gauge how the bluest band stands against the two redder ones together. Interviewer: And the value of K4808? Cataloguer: -32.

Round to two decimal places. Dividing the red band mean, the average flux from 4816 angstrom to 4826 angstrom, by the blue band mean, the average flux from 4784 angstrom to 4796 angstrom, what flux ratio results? 1.01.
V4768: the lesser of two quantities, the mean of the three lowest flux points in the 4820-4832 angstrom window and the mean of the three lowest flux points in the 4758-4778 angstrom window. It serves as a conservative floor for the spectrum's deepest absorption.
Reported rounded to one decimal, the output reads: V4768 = 31.7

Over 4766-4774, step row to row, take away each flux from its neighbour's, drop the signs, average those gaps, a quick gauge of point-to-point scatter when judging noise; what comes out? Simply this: 4.7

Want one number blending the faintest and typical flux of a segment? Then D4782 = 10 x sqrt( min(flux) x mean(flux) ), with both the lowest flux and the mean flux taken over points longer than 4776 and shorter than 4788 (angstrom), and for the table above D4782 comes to 308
